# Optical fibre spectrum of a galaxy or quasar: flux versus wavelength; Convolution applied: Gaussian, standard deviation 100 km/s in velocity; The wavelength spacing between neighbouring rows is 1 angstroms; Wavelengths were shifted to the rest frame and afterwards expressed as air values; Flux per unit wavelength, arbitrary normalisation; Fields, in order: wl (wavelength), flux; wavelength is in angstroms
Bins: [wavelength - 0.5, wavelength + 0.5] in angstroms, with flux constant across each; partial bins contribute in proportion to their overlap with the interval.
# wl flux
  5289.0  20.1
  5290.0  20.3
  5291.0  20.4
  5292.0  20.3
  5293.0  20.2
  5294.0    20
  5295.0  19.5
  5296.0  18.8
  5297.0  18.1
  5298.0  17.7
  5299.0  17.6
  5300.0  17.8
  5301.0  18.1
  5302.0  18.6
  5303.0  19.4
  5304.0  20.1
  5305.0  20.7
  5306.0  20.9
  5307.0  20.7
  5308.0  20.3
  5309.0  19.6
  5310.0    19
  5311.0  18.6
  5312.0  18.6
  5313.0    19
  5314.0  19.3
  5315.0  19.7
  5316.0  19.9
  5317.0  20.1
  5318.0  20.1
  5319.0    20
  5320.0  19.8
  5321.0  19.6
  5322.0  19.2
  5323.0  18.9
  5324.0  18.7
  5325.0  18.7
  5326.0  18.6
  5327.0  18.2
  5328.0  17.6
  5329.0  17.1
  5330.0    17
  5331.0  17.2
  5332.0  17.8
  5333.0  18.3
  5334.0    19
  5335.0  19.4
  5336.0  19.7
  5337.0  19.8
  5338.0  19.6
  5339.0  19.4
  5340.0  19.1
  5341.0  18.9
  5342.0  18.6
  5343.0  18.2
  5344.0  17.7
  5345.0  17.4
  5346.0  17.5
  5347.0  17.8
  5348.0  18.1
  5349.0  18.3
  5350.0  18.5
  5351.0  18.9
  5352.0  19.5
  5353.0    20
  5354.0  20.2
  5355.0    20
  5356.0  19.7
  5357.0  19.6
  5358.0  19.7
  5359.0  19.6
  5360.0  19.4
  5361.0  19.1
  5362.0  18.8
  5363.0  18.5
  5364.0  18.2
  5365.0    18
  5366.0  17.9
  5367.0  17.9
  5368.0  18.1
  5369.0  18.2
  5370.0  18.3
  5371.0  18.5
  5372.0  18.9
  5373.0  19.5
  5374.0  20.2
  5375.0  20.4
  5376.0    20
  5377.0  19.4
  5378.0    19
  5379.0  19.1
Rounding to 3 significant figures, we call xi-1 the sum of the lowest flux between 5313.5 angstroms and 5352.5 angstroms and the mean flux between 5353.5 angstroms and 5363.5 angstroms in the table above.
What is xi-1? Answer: 36.5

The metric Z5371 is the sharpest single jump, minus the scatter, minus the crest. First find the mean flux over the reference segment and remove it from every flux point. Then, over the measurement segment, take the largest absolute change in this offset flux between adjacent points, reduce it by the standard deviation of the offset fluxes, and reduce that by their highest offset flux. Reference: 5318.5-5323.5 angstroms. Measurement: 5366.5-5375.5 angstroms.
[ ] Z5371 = -1.1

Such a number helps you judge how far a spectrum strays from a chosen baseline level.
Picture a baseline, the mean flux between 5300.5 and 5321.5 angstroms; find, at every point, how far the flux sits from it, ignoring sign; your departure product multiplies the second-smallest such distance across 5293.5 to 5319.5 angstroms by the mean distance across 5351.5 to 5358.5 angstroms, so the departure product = 0.02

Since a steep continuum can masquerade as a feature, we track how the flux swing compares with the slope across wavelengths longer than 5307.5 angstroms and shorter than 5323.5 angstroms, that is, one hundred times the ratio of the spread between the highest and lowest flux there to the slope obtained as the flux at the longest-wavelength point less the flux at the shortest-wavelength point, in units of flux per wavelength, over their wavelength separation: -1821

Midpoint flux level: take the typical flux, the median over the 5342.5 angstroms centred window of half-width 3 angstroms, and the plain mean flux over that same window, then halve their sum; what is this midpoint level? 18.4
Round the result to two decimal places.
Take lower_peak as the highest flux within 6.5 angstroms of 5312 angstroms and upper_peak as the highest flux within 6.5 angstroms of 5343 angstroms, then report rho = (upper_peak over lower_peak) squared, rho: 0.90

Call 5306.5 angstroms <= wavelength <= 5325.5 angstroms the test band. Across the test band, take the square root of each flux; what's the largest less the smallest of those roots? 0.24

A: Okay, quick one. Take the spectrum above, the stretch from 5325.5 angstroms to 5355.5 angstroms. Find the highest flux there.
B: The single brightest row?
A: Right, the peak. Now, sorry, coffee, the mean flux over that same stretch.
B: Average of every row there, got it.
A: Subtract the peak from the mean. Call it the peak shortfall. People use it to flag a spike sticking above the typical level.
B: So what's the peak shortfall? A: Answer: -1.6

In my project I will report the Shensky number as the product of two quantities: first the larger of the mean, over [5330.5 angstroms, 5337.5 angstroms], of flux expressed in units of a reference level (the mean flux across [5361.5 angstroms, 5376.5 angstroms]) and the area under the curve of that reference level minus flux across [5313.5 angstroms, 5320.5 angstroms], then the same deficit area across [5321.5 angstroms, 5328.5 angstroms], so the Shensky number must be 1.4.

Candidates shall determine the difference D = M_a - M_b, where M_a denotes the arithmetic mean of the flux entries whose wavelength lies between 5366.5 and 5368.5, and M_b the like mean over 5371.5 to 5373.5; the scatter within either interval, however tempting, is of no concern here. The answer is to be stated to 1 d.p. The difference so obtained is -1.2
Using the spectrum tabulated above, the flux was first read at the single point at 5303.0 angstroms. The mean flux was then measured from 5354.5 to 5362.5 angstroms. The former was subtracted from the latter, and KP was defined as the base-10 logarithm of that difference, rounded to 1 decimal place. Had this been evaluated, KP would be -1.1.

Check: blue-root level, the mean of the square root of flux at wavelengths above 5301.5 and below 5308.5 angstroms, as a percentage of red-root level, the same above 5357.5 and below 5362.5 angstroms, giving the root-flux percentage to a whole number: 102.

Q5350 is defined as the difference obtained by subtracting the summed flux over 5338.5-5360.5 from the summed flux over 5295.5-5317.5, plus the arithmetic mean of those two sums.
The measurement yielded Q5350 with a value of 426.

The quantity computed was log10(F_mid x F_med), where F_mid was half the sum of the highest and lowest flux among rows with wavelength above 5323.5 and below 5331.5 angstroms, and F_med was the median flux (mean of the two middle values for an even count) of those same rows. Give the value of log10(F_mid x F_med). 2.504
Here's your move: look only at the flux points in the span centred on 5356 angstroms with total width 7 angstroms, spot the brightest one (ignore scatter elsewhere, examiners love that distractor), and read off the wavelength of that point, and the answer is 5354.0 angstroms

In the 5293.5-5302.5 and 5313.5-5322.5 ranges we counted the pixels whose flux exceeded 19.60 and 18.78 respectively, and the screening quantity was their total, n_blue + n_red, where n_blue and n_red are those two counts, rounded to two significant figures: 10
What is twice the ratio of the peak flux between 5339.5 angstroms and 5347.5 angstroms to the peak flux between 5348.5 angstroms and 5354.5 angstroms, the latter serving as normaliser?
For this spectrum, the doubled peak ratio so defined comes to 1.89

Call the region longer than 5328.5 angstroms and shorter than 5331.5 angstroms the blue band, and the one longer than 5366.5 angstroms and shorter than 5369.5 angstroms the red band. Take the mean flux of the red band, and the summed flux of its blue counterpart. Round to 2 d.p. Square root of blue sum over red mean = 1.69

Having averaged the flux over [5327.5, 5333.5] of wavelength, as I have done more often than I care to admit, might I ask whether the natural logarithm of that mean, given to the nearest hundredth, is 2.86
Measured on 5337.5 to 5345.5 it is 2.92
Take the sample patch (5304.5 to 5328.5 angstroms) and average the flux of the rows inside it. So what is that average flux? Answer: 19.4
